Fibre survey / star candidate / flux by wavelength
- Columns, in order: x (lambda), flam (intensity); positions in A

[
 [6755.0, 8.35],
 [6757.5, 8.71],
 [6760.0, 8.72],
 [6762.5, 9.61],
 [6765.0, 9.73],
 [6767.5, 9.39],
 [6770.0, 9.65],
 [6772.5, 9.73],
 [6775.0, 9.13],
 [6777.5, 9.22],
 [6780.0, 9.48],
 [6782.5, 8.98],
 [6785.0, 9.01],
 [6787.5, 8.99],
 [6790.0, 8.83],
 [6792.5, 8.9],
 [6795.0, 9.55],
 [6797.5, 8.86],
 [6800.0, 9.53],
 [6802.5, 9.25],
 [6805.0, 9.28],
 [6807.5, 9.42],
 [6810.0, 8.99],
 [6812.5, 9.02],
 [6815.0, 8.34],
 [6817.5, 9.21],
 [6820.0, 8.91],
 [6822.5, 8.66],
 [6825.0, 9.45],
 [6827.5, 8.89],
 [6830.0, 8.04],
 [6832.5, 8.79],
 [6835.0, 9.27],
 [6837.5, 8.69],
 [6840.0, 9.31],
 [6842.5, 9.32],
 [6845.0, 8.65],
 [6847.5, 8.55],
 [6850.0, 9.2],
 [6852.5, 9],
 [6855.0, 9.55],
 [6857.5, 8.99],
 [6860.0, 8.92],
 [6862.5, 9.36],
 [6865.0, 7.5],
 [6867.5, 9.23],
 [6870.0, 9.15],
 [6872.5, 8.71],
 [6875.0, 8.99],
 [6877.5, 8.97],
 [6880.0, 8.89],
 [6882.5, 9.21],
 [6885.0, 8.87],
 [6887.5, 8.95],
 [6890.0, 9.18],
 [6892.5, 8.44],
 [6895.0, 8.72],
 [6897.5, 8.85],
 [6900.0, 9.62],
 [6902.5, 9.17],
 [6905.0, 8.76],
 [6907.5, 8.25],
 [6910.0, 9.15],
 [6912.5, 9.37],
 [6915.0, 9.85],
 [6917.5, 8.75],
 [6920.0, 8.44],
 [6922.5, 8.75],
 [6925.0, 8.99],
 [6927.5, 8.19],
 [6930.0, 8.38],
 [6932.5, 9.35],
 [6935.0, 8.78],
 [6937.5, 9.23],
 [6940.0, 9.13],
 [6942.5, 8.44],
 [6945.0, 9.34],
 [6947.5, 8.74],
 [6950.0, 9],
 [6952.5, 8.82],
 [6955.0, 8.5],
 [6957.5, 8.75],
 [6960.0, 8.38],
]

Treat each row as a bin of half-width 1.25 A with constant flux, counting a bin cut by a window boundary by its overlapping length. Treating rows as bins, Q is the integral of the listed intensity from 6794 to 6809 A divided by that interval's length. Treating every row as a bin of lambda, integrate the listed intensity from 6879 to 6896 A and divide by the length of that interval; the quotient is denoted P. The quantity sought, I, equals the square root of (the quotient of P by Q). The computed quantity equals 0.98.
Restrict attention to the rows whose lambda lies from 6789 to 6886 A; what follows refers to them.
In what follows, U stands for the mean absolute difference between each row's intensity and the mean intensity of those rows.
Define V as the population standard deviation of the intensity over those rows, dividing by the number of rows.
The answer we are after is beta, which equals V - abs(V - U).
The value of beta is 0.29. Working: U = 0.29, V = 0.40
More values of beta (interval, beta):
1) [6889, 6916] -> 0.39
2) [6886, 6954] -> 0.33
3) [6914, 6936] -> 0.38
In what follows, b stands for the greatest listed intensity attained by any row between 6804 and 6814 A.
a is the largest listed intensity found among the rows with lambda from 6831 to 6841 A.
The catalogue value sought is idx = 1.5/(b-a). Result 14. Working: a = 9.31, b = 9.42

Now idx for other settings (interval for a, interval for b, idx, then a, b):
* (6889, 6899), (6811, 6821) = 50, 9.18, 9.21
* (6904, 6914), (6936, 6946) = -50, 9.37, 9.34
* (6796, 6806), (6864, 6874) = -5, 9.53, 9.23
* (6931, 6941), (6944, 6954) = -150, 9.35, 9.34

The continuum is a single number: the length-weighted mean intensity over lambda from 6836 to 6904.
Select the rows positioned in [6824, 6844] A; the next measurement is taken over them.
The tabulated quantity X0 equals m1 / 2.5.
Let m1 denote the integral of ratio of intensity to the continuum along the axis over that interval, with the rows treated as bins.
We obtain 8.00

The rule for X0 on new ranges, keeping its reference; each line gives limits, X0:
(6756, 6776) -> 8.32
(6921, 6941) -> 7.89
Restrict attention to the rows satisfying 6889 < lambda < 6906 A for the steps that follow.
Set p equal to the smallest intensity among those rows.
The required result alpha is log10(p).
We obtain 0.926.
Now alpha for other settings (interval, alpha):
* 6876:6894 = 0.926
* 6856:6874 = 0.875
